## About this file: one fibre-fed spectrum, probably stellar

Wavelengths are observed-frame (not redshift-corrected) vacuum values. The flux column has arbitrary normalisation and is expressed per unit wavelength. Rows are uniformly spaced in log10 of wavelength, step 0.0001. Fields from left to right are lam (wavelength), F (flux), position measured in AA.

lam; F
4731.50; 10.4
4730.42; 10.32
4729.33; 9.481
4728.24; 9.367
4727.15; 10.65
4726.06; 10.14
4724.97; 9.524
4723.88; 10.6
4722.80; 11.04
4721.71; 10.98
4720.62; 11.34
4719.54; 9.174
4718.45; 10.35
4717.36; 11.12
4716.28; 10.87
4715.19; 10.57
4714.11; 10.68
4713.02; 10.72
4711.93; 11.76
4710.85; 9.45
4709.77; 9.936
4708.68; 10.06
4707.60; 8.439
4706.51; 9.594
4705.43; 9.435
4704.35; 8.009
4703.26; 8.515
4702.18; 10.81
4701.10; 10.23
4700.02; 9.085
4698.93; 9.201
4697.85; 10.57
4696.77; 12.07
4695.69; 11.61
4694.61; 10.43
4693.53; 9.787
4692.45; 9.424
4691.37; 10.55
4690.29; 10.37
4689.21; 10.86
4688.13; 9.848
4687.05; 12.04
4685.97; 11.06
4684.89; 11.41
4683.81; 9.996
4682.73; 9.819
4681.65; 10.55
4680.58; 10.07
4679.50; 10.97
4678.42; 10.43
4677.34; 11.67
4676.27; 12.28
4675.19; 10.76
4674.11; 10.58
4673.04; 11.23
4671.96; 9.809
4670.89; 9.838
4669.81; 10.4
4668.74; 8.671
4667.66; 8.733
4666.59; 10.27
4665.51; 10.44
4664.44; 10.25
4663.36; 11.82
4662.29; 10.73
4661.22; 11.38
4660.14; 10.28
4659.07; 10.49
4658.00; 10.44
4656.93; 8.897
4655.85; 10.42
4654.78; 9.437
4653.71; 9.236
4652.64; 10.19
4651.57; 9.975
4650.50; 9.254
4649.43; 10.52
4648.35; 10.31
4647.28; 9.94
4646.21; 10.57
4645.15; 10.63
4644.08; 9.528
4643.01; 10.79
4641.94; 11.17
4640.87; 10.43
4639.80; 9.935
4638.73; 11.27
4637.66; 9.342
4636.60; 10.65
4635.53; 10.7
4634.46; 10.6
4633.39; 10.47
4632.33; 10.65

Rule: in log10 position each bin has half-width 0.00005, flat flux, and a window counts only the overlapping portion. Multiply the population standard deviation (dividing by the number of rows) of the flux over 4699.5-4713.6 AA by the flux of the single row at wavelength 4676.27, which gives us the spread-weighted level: 12.4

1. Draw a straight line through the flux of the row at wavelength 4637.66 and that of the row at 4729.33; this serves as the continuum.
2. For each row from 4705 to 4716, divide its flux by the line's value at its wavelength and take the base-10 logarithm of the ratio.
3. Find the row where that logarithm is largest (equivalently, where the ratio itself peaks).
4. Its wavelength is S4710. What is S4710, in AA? 4711.93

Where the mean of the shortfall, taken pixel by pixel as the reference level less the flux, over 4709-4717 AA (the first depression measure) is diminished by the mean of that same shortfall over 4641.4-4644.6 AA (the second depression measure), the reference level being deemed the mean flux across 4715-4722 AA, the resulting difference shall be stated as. -0.1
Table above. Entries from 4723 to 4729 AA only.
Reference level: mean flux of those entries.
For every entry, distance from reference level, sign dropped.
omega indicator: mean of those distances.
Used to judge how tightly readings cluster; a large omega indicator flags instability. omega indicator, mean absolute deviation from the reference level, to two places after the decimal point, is 0.49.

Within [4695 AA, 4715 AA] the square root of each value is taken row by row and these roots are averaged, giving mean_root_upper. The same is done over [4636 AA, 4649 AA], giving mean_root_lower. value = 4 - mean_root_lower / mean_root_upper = 2.98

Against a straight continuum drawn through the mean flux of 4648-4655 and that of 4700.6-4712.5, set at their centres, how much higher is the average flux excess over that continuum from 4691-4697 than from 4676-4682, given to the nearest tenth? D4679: -0.3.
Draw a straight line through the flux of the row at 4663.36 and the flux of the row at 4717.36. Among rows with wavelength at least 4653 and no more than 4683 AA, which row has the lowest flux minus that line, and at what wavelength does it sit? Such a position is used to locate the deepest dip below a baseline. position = 4668.74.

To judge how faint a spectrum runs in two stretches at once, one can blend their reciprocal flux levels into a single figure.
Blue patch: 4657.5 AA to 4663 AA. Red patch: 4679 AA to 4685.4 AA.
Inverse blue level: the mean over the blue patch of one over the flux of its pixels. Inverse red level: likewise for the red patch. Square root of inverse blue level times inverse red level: 0.095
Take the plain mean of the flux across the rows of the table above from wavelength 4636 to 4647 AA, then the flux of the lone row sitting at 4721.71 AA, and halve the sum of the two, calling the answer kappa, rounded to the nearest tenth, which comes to 10.7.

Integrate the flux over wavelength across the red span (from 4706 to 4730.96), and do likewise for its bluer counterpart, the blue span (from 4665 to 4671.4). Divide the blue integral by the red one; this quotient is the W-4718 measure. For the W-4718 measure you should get 0.2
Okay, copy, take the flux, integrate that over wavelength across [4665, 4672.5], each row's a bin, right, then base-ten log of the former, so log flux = 1.86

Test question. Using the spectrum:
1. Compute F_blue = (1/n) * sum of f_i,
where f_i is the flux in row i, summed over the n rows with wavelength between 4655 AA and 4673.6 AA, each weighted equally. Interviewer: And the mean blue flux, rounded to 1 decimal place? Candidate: 10.2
